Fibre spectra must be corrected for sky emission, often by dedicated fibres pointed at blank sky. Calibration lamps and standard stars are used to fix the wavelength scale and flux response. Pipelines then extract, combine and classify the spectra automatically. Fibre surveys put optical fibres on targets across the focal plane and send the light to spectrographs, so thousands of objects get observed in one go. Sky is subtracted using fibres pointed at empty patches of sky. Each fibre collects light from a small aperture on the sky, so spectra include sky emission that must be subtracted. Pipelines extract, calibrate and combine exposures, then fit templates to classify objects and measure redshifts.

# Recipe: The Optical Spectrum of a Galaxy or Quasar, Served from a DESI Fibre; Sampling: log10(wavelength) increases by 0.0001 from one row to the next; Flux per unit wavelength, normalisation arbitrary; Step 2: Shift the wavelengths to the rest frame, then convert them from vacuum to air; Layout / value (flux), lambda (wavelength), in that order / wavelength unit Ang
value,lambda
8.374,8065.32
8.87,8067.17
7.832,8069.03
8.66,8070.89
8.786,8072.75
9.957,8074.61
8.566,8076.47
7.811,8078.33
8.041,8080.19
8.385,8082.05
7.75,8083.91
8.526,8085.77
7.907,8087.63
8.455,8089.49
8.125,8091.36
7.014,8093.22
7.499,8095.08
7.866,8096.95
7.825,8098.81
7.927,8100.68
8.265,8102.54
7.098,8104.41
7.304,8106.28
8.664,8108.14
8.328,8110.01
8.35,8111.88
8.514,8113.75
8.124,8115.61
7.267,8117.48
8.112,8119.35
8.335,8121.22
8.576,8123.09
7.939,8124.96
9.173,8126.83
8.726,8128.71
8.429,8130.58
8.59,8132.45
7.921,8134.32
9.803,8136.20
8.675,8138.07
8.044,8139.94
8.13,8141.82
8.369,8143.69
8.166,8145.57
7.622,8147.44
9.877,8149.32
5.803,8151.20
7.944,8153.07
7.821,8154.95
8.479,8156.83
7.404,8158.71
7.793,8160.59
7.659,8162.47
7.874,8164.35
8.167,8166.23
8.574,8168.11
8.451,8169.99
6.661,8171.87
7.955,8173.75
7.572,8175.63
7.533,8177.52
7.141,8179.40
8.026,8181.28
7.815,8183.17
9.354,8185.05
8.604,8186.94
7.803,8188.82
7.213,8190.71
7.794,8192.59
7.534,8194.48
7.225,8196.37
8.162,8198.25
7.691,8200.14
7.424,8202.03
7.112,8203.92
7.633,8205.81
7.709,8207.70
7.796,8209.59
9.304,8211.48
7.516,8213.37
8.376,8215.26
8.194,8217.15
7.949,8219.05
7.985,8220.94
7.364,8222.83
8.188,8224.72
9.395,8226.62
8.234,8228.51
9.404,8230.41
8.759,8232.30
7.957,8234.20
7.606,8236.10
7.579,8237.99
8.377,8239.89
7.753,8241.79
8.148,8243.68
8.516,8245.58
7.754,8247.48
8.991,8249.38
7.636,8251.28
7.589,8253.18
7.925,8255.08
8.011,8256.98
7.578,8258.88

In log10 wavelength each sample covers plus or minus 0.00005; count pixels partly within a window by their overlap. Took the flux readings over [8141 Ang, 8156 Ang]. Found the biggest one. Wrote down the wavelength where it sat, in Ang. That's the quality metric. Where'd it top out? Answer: 8149.32 Ang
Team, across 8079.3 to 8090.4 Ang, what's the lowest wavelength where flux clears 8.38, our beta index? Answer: 8082.05 Ang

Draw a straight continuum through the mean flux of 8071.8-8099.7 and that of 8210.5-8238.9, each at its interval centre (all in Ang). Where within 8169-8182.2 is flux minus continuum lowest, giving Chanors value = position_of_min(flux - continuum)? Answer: 8171.87 Ang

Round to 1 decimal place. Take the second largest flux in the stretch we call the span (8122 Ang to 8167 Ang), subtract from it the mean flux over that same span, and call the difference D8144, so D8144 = 1.6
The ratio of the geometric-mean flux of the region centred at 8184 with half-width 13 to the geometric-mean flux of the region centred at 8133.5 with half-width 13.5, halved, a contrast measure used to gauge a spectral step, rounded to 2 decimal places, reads 0.45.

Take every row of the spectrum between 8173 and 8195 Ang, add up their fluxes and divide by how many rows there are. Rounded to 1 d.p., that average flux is 7.9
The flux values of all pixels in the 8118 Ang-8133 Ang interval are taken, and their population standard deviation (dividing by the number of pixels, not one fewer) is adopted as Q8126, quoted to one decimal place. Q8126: 0.4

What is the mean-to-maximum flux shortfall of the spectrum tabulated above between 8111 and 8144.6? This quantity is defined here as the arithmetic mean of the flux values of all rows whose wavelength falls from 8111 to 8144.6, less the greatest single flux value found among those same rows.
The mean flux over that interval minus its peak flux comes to -1.41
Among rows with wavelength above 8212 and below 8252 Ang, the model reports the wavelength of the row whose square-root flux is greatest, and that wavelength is 8230.41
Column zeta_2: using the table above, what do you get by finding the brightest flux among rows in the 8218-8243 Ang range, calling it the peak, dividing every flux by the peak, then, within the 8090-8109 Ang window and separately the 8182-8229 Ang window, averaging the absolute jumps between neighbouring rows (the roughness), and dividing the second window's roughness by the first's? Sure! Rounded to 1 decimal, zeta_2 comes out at 1.2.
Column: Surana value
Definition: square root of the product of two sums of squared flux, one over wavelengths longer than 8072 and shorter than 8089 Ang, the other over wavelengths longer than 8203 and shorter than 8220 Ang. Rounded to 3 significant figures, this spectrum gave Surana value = 606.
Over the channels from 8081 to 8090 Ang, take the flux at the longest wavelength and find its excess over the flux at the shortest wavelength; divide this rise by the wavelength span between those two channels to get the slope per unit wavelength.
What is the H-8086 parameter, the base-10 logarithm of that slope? -2.0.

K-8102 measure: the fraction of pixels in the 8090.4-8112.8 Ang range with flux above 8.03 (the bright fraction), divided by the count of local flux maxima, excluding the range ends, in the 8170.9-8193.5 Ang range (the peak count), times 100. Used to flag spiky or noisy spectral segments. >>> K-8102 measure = 14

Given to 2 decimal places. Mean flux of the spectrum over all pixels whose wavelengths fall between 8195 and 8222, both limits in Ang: 7.86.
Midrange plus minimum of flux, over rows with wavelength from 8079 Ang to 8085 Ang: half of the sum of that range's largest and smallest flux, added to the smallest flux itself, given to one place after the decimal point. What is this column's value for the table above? 15.8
